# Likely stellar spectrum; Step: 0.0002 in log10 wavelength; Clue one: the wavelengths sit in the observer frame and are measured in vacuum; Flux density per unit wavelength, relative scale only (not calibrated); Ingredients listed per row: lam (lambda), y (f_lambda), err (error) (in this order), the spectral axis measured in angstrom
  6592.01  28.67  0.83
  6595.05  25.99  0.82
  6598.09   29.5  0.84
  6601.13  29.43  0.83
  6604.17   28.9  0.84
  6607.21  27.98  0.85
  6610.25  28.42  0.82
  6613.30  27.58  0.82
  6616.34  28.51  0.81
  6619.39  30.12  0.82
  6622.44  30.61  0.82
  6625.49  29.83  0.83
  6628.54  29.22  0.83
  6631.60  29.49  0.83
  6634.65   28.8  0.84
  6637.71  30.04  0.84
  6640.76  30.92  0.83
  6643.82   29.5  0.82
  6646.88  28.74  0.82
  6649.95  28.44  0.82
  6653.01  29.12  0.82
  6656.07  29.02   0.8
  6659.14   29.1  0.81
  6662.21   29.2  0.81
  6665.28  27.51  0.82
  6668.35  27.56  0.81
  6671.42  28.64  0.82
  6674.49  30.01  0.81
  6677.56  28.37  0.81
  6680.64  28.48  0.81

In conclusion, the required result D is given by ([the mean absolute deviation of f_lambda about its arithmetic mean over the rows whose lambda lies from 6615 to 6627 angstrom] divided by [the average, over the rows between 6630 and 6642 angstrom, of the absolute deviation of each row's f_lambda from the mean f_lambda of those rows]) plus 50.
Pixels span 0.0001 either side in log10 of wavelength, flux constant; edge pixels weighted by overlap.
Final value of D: 50.9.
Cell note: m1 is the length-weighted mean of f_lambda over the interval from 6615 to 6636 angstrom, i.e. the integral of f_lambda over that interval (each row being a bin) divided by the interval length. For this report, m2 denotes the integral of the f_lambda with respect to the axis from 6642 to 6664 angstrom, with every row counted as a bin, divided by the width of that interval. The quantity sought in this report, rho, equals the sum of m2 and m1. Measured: 58.5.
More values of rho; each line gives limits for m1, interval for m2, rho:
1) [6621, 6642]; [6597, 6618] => 58.4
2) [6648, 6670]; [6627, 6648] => 58.1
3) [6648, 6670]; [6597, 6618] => 57.2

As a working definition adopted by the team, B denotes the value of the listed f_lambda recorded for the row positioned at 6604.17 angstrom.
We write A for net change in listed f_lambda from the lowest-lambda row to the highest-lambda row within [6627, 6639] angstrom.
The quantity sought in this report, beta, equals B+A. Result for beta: 29.7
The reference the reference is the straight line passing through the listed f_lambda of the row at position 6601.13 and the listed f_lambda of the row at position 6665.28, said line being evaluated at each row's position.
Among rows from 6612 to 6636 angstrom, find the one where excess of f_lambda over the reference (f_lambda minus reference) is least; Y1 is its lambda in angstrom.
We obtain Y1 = 6613.30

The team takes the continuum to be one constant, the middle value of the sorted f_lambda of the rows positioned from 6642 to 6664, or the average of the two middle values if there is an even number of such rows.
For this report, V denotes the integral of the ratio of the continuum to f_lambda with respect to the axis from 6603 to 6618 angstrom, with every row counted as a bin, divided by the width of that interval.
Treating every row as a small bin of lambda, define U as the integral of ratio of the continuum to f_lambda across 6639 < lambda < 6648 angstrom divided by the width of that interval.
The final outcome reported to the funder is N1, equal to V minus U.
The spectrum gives 0.051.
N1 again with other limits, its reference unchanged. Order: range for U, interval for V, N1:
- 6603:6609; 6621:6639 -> -0.044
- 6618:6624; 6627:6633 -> 0.032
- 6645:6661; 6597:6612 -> 0.004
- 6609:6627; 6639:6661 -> -0.003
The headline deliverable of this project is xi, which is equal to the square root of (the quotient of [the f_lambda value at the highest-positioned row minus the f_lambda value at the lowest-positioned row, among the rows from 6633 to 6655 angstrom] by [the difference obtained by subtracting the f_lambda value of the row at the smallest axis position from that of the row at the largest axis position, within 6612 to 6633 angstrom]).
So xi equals 0.4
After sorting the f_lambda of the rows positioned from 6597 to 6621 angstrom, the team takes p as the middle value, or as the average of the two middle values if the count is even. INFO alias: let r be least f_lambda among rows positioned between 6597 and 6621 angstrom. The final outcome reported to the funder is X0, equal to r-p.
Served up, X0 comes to -1.1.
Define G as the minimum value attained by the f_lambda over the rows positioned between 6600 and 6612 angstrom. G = 27.98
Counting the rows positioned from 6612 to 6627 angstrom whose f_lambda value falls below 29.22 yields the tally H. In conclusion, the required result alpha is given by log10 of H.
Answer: 0.30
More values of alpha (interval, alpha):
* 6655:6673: 0.78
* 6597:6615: 0.60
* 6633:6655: 0.60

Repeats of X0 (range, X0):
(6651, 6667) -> -1.6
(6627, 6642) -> -0.7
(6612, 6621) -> -0.9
